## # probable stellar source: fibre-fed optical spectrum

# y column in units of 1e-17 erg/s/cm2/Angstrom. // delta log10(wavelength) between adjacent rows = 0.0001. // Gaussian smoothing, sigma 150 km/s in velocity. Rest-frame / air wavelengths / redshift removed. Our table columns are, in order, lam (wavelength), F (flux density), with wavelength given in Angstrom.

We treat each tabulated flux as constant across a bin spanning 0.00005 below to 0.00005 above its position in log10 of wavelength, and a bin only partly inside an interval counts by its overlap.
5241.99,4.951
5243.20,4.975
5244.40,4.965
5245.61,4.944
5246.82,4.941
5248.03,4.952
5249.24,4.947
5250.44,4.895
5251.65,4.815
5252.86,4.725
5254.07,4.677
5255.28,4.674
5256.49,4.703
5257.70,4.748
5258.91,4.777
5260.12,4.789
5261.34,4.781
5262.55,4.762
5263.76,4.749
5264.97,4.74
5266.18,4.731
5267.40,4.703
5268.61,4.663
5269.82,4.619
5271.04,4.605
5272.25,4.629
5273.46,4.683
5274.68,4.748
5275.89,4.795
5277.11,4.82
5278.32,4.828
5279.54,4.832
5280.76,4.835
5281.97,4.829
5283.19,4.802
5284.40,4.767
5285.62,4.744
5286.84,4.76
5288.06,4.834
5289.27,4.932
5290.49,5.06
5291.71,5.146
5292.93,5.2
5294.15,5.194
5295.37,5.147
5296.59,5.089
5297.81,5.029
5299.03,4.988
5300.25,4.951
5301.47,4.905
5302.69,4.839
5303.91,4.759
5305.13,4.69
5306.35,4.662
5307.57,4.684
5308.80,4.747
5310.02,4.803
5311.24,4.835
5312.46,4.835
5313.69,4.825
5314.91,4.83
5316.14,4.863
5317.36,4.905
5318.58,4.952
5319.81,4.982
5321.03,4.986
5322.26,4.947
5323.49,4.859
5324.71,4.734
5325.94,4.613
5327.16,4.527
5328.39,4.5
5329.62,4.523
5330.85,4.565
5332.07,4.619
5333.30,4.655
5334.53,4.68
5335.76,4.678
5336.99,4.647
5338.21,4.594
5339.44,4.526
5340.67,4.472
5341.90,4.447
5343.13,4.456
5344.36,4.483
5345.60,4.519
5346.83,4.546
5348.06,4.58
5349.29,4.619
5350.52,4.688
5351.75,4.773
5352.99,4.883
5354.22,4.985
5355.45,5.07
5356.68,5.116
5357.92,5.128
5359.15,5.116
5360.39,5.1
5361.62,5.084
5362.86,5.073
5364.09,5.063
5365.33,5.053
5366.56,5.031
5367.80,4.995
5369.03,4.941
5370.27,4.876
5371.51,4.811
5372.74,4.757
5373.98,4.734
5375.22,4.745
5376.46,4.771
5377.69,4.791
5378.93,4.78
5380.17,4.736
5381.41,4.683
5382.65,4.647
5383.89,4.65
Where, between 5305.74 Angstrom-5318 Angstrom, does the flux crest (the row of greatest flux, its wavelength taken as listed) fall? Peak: 5317.36 Angstrom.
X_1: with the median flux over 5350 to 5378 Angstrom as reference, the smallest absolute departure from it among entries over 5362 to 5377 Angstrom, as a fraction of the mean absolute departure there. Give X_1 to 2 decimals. 0.08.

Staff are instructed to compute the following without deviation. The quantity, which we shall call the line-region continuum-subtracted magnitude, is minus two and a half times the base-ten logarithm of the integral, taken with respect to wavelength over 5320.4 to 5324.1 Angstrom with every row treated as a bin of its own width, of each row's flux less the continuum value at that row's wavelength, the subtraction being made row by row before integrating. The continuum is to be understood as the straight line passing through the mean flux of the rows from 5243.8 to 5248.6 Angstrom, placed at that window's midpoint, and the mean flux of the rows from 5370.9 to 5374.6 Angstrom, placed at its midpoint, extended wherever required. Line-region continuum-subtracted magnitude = 1.2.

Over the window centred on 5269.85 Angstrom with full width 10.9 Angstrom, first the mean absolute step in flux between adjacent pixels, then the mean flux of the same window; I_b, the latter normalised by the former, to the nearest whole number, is 135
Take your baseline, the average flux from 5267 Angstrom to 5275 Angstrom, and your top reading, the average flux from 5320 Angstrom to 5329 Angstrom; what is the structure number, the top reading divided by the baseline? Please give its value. 1.02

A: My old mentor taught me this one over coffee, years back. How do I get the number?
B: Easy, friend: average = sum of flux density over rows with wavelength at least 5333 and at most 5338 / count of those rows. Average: 4.7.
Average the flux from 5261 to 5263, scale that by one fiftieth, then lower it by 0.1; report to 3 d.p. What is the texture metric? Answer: -0.005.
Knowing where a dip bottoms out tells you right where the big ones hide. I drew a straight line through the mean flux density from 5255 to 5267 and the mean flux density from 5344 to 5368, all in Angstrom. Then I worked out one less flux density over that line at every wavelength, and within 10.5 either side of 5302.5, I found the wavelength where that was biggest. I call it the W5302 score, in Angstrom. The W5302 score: 5306.35 Angstrom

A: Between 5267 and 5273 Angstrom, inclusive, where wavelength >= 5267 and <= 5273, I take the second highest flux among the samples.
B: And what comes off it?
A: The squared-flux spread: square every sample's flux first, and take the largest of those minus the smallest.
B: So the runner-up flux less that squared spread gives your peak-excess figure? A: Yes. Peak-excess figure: 3.8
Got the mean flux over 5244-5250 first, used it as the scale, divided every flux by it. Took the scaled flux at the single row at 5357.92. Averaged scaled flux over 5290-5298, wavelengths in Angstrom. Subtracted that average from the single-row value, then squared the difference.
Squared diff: 0.0000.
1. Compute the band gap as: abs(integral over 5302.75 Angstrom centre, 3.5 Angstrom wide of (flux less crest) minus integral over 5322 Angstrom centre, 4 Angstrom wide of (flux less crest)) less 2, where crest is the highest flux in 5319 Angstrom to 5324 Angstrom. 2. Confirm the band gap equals -1.65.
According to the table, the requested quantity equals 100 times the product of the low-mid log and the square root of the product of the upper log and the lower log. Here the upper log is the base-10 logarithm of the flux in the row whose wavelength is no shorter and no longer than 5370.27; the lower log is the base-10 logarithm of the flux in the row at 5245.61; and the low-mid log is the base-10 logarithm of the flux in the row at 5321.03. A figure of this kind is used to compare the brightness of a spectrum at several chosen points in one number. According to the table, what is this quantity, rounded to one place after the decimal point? 48.2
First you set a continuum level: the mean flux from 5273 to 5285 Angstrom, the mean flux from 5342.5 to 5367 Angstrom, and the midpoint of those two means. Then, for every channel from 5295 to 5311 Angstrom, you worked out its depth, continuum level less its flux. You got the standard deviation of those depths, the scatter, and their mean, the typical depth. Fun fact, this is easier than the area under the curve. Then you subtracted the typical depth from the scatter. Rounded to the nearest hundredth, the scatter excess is 0.19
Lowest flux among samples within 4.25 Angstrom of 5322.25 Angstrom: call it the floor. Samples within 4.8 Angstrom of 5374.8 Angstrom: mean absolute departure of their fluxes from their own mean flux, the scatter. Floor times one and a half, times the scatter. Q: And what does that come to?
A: 0.22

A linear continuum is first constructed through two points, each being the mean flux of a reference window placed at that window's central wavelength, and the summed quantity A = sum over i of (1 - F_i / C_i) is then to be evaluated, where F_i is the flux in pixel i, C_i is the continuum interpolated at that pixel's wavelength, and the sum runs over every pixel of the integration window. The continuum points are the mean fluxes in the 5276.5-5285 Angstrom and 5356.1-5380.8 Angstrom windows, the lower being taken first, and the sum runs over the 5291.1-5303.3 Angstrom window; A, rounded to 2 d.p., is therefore -0.43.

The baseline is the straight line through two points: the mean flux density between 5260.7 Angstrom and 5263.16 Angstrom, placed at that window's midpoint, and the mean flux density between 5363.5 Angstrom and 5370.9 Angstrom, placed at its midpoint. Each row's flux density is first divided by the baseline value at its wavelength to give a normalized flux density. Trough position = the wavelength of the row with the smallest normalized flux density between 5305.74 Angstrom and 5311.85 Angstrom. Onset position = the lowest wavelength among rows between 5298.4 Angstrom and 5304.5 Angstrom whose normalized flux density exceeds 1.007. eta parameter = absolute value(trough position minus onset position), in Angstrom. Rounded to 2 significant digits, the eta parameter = 7.3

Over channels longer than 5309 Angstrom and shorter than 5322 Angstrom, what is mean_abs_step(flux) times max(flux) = 0.11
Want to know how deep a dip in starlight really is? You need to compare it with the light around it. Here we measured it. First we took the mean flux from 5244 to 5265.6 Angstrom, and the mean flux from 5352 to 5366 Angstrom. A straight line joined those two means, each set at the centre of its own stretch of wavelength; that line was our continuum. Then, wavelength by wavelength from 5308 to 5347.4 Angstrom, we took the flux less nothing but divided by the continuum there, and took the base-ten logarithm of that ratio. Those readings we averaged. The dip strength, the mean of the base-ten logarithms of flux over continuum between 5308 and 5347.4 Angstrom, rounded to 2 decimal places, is -0.03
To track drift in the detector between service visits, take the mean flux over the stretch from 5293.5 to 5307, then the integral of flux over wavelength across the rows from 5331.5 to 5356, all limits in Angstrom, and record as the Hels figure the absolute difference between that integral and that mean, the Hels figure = 109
